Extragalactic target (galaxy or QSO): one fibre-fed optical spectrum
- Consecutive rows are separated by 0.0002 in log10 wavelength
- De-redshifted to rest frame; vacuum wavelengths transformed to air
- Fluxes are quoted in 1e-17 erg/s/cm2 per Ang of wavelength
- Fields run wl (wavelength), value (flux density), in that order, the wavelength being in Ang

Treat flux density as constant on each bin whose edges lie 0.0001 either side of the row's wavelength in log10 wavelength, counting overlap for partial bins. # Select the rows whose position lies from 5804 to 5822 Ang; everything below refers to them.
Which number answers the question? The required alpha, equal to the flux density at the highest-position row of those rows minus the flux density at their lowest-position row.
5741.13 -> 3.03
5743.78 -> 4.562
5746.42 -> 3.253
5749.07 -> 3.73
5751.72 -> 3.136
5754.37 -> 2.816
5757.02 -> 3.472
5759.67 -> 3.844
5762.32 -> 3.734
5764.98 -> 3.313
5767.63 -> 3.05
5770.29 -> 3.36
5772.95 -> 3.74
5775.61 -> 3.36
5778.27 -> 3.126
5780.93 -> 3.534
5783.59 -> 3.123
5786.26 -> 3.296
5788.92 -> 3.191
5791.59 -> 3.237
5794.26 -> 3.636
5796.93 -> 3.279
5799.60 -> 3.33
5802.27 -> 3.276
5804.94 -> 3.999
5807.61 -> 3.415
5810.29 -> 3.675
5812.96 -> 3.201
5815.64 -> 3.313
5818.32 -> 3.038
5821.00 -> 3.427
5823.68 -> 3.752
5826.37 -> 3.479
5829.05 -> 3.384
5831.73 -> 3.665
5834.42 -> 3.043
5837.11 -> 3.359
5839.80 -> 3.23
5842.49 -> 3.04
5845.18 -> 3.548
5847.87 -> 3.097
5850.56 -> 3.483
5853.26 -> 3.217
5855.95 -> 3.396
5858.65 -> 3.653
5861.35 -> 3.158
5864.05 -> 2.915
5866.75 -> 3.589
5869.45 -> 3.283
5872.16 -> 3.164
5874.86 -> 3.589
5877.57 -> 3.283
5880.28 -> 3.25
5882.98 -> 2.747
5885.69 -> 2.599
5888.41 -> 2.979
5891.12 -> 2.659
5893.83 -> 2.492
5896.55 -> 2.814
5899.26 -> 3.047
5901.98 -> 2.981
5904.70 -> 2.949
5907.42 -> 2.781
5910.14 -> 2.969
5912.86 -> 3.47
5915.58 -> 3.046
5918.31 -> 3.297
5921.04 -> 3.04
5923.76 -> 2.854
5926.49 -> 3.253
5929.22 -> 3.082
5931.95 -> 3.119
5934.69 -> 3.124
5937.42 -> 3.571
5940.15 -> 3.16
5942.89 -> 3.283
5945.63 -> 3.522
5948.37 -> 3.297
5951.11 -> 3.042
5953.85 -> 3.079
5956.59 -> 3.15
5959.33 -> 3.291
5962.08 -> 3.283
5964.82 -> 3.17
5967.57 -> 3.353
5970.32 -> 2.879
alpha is -0.57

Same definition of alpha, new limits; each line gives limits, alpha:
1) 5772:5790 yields -0.55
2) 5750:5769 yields -0.09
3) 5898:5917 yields 0.00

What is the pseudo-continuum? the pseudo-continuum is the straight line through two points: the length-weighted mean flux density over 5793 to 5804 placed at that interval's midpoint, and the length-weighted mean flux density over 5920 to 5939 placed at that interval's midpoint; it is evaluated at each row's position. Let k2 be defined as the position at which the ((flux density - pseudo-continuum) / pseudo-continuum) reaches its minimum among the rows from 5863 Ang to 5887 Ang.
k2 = 5885.69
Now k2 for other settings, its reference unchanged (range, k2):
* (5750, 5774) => 5754.37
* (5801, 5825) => 5818.32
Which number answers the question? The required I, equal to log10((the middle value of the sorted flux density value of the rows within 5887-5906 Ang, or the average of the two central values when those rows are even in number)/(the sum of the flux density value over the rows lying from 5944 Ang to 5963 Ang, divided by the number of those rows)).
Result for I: -0.041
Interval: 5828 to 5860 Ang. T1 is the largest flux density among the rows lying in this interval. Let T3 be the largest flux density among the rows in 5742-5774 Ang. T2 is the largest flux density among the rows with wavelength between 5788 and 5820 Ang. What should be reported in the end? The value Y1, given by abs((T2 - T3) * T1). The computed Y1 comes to 2.1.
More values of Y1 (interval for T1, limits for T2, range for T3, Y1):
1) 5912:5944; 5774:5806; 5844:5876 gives 1.2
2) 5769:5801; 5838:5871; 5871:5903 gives 0.2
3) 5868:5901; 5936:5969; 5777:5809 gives 1.5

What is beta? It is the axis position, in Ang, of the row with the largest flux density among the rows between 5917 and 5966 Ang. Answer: 5937.42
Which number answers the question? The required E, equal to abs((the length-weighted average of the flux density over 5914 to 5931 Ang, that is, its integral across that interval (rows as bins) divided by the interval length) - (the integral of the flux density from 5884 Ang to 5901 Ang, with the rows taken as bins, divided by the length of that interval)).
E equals 0.33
